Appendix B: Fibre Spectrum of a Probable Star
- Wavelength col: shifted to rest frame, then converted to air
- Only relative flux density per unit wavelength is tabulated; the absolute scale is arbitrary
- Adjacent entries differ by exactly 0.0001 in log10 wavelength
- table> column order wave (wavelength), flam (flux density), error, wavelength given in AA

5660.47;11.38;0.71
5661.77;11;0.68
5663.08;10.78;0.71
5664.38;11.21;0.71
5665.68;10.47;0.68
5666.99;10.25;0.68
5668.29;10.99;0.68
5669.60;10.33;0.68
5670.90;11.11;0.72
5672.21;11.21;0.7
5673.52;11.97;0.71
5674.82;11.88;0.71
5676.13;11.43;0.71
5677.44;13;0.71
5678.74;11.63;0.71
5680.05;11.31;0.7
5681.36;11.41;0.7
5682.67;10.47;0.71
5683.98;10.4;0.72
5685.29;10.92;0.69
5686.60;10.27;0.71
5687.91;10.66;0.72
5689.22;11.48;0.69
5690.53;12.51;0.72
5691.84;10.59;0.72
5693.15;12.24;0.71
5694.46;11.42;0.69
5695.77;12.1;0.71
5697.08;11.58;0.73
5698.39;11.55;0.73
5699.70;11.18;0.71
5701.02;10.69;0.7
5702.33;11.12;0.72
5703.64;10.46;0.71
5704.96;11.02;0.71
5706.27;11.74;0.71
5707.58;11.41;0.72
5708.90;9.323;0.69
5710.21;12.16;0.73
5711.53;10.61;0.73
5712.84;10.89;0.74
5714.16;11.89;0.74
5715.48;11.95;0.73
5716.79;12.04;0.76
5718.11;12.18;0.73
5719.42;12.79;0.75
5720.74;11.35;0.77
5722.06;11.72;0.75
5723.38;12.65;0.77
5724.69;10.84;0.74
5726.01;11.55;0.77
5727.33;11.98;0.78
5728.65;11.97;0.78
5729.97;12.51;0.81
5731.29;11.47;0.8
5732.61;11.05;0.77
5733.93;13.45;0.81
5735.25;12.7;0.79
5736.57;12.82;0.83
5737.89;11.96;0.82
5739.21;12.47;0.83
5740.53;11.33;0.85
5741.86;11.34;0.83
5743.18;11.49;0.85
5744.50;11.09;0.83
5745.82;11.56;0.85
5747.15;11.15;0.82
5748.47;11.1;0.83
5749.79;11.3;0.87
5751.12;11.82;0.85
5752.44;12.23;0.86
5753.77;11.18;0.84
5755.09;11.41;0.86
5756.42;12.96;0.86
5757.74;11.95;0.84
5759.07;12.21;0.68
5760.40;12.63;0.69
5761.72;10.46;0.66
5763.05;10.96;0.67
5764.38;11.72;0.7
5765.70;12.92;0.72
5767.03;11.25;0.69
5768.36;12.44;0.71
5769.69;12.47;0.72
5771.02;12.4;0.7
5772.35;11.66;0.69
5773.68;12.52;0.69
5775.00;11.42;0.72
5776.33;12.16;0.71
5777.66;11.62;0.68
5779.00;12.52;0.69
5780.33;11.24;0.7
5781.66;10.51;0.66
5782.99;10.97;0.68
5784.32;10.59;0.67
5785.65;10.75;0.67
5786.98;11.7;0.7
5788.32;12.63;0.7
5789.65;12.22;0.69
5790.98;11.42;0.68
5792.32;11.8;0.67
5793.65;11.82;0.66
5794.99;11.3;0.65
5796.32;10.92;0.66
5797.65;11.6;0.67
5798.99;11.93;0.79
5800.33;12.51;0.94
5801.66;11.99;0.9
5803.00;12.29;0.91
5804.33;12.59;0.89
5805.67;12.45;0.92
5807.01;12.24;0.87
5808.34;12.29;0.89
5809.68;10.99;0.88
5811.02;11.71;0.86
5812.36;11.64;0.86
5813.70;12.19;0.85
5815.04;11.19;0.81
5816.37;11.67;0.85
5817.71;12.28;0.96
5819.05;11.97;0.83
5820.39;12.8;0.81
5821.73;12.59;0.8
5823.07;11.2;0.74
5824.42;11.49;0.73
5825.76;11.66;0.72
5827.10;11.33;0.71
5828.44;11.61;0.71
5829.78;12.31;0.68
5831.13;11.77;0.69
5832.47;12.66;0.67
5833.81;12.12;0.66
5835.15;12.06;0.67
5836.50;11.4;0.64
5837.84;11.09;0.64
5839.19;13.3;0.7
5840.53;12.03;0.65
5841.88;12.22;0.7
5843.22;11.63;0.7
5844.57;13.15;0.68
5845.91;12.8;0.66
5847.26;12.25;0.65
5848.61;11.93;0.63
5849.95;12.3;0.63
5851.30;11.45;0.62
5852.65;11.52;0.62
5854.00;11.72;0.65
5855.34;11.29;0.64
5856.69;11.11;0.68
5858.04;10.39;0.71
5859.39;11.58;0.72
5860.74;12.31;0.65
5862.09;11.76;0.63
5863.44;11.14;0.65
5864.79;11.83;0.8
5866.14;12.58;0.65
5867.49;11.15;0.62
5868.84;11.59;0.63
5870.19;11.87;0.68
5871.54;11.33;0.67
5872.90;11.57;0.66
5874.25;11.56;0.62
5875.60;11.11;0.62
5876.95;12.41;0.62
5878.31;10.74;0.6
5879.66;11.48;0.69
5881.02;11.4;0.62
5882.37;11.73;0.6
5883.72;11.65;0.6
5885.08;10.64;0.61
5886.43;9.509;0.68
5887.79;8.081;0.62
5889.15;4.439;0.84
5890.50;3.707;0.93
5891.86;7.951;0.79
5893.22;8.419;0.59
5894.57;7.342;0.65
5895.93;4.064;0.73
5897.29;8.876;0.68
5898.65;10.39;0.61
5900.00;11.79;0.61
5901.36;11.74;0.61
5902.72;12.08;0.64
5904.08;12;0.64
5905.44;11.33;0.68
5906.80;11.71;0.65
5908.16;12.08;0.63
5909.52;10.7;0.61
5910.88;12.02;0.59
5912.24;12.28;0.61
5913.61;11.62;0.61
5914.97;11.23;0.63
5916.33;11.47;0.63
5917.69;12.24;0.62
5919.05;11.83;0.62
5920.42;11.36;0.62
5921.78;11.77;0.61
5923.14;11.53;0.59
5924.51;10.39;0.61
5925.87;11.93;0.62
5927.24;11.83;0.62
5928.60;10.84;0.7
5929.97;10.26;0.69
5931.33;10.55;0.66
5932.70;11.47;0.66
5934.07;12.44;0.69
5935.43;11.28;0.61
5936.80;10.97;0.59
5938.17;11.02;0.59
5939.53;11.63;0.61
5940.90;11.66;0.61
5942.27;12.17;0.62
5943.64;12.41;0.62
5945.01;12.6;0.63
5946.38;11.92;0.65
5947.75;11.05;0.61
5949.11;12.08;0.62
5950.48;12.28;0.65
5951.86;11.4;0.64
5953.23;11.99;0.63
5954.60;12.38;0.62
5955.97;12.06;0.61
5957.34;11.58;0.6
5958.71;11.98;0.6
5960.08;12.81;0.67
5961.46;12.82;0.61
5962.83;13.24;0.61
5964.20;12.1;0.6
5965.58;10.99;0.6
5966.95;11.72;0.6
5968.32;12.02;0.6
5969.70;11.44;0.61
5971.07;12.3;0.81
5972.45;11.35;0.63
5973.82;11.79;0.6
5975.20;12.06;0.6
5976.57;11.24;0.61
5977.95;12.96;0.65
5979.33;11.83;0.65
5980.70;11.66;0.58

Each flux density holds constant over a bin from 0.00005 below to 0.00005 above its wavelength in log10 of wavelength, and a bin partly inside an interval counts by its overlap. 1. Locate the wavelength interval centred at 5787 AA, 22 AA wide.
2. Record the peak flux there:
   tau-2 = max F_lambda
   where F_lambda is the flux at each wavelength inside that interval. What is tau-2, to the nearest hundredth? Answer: 12.63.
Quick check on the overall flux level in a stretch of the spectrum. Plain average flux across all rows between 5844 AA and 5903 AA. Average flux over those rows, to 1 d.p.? 10.7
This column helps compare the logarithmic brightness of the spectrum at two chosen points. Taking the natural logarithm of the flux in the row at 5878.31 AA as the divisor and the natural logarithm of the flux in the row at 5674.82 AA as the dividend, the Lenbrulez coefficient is 1.04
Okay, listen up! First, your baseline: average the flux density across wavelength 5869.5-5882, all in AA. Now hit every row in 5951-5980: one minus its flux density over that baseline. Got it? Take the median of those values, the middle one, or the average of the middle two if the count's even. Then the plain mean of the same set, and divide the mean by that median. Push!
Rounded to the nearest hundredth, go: 1.03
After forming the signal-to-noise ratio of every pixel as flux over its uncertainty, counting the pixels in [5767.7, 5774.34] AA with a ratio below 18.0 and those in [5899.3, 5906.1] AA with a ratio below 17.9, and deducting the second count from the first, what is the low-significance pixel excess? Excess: 3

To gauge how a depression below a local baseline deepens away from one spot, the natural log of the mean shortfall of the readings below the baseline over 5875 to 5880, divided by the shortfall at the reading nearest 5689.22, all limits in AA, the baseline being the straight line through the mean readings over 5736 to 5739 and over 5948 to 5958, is -0.4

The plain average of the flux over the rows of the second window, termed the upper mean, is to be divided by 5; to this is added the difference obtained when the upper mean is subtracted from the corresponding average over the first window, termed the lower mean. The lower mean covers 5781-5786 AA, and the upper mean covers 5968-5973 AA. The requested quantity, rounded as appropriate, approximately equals 1.3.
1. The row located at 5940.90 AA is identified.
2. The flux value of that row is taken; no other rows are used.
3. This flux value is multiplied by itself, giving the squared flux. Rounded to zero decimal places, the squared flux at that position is 136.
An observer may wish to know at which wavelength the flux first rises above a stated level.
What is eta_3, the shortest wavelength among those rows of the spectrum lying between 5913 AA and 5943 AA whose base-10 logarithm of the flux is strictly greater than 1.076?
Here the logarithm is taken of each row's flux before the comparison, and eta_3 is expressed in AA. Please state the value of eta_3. 5917.69 AA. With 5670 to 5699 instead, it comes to 5673.52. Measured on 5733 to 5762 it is 5733.93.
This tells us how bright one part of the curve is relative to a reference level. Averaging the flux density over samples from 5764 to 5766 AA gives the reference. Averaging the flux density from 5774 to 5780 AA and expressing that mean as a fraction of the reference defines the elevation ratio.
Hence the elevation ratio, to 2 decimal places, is 0.97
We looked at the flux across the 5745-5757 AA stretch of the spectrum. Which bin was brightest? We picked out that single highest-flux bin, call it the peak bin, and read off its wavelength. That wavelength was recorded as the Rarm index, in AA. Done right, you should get 5756.42 AA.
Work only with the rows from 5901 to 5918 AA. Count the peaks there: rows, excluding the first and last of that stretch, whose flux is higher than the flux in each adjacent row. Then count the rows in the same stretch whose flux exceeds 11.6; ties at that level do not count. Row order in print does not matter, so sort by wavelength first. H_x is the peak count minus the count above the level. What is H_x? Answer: -6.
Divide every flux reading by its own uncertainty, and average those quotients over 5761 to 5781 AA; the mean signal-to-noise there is 17.0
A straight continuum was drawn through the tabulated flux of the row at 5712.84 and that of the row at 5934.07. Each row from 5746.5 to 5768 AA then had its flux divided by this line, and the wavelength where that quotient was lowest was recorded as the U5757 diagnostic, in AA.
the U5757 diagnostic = 5761.72 AA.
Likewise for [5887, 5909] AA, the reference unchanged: 5890.50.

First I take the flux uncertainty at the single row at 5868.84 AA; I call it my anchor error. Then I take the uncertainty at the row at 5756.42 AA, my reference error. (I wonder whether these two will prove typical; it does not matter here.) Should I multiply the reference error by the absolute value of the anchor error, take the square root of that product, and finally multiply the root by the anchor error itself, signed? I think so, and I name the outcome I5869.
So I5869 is 0.464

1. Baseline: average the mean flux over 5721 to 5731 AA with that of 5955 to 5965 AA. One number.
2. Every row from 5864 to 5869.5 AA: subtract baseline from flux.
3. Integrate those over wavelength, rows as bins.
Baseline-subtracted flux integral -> -1.8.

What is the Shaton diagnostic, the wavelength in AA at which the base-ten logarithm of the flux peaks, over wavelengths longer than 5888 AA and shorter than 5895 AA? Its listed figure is 5893.22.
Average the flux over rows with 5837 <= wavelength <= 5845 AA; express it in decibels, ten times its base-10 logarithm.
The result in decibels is 10.9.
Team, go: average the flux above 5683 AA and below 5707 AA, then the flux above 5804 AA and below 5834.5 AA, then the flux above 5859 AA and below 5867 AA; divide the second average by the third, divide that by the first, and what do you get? 0.090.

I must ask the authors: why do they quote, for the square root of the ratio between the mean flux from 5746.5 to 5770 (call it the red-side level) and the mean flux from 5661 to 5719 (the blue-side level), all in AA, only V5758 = 1.02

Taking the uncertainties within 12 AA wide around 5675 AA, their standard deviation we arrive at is 0.011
